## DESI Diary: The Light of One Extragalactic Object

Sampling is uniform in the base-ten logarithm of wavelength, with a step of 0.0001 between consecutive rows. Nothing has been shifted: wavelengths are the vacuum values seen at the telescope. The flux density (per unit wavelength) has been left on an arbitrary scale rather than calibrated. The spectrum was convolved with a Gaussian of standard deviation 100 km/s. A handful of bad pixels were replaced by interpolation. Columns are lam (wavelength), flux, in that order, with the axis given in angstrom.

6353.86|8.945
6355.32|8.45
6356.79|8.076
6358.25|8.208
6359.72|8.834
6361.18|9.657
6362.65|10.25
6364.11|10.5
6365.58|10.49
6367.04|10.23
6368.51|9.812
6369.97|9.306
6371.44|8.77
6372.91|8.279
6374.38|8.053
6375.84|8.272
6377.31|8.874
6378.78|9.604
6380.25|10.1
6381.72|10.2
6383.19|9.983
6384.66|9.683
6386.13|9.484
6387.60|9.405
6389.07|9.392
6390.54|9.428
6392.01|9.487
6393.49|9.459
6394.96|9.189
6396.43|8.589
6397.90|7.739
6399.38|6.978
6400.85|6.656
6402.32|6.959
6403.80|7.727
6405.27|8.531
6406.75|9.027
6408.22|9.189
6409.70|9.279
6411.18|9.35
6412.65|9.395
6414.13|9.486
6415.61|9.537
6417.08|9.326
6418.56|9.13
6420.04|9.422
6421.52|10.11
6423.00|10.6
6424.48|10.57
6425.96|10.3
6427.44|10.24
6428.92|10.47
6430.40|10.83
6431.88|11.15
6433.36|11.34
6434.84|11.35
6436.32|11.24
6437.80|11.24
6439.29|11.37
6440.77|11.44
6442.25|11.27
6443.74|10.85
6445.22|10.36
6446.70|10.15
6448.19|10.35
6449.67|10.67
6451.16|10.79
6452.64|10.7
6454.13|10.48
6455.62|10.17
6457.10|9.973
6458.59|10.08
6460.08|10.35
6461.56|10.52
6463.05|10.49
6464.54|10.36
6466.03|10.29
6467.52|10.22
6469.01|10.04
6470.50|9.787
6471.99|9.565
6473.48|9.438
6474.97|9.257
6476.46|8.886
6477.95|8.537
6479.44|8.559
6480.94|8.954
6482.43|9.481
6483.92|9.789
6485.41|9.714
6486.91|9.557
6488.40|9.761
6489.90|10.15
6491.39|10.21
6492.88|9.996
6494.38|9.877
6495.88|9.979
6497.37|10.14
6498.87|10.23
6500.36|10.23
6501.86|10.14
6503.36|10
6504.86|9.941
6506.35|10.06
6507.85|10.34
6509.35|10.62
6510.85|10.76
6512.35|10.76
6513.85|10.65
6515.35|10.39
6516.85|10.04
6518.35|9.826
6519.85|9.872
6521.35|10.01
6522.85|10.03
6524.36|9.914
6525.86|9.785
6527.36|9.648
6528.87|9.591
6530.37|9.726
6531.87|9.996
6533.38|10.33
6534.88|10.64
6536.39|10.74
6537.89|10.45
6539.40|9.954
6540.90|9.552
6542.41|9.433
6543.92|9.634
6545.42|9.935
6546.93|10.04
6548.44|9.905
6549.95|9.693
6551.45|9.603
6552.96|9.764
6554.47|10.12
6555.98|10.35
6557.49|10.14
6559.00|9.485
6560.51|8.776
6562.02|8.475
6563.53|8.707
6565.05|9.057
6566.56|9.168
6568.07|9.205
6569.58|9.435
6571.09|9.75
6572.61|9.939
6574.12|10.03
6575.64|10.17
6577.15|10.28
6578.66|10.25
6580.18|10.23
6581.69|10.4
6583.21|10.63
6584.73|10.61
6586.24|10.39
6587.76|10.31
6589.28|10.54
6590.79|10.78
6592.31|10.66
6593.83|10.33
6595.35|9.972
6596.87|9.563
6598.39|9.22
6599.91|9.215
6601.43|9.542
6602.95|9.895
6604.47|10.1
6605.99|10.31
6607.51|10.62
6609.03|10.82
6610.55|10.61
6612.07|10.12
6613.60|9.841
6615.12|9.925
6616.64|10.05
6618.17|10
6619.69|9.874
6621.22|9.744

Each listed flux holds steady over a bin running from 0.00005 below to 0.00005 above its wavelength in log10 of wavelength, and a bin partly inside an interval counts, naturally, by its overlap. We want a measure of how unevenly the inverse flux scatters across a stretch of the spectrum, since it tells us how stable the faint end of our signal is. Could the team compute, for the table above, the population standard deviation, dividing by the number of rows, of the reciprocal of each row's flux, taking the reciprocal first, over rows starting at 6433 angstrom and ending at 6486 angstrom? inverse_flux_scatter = 0.0079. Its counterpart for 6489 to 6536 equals 0.0030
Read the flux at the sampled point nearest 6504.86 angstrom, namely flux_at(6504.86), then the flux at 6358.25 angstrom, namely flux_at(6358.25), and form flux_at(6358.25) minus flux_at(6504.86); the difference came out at -1.7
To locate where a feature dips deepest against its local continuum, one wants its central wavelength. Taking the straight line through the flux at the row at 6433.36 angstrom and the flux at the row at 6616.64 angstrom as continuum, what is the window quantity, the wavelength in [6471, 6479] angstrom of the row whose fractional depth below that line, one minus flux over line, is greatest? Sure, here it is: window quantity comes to 6477.95 angstrom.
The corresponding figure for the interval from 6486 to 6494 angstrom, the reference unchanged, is 6486.91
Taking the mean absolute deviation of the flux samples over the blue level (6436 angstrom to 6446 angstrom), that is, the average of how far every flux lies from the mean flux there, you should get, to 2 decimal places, 0.29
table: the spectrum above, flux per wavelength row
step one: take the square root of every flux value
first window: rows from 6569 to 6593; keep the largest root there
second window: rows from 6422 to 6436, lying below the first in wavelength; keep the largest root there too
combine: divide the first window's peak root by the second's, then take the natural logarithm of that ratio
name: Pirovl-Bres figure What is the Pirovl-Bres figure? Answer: -0.026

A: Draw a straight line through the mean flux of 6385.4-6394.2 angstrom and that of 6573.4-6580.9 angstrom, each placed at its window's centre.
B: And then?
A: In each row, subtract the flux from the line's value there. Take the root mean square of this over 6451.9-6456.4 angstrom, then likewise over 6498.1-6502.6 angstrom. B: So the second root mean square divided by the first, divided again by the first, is 0.5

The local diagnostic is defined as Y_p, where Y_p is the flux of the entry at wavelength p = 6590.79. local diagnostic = 10.78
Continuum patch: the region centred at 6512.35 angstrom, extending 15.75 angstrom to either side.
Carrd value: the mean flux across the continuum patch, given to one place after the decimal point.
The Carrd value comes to 10.2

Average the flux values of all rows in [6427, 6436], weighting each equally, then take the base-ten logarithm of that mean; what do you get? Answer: 1.04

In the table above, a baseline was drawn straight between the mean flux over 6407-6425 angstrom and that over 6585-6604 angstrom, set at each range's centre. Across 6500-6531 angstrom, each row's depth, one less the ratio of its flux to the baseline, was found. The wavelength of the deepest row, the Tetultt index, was 6528.87 angstrom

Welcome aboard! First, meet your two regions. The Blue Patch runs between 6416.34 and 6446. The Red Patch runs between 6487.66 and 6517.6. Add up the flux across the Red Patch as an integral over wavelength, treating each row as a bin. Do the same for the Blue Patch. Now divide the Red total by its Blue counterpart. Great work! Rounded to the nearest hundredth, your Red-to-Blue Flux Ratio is 0.97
